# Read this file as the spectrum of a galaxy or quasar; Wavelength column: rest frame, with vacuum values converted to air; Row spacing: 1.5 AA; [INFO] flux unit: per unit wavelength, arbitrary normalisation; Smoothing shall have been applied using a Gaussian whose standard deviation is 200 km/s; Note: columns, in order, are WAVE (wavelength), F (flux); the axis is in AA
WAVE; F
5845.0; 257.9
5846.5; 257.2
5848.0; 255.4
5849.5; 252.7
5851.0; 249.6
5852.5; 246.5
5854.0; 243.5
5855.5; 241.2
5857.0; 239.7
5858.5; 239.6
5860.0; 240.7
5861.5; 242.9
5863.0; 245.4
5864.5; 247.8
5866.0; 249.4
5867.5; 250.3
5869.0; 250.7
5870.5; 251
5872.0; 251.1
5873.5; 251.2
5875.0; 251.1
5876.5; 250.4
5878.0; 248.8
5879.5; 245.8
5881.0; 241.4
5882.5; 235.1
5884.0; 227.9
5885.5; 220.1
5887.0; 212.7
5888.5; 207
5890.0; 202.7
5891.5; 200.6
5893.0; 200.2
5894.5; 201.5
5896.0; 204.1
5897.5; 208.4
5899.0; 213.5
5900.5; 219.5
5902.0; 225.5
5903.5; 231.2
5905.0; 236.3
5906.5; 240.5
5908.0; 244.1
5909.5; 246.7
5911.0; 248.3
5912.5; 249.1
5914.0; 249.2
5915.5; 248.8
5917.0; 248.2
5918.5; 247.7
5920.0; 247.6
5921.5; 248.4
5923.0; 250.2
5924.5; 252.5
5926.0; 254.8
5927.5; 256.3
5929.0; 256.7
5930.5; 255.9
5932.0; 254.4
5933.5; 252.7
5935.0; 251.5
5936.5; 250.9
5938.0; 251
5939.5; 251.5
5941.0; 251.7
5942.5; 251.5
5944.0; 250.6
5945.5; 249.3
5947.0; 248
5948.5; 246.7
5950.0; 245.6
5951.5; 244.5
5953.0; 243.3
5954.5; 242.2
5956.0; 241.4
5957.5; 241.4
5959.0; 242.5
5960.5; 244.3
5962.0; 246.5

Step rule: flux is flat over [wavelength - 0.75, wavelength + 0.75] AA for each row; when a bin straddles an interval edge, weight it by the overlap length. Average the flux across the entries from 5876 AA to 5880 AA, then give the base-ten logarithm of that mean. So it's 2.40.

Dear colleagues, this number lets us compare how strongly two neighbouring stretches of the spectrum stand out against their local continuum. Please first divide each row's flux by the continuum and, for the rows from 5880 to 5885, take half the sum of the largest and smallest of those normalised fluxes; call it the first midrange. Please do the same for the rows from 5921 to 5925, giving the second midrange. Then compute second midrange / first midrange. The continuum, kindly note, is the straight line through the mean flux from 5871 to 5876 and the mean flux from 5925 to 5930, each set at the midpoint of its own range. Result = 1.05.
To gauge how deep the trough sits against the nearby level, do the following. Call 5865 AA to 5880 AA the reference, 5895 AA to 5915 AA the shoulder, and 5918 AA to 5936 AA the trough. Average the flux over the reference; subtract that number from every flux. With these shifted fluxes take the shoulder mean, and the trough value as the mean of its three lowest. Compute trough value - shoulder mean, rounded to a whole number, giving 16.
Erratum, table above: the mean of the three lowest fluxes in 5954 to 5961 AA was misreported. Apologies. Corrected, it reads 242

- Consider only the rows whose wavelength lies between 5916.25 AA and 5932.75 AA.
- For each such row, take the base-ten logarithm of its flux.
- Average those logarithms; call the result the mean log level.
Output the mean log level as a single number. 2.40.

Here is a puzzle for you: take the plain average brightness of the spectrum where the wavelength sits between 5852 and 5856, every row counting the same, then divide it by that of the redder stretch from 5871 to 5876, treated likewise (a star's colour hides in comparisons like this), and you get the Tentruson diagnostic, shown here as 0.97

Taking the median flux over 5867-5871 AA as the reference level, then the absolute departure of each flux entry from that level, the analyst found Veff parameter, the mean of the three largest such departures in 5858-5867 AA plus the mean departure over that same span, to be 16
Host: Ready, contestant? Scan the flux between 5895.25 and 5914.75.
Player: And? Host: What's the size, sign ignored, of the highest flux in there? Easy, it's 249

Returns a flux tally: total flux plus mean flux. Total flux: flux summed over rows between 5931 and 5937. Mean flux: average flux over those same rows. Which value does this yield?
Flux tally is 1262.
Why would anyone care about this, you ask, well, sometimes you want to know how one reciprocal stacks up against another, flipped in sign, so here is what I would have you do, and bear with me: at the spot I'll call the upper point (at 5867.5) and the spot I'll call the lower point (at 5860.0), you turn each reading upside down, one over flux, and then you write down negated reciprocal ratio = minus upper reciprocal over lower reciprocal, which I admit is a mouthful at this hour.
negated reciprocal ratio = -0.96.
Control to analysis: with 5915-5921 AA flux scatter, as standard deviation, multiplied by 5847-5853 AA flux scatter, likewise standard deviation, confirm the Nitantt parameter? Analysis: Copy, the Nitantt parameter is 2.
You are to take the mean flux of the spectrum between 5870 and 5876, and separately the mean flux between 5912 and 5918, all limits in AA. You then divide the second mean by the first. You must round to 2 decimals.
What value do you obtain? 0.99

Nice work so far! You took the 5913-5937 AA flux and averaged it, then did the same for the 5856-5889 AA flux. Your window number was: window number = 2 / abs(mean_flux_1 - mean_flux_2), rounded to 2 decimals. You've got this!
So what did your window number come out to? 0.19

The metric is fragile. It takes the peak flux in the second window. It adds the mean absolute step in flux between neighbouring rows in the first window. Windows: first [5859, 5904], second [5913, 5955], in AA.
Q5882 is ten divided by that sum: 0.0385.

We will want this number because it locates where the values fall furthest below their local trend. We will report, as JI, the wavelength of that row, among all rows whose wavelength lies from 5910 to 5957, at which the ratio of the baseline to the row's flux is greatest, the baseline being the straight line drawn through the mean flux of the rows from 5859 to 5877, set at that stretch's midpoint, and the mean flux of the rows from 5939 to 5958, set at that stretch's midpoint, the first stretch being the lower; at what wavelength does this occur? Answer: 5956.0 AA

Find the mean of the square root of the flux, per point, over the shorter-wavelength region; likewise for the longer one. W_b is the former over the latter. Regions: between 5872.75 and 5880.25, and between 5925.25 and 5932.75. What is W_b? 0.99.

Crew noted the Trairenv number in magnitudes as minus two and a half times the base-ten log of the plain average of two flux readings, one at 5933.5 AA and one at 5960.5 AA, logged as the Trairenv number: -5.99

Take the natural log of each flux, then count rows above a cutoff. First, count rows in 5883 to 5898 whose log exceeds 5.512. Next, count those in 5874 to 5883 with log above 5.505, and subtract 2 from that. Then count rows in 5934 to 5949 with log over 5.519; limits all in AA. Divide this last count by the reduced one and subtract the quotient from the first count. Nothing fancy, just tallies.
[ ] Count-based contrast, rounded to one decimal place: -7.0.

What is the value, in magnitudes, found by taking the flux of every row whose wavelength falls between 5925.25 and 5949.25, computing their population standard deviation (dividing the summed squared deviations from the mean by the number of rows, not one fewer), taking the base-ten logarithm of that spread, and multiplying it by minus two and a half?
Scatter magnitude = -1.1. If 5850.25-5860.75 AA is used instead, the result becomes -1.4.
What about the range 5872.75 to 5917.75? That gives -3.2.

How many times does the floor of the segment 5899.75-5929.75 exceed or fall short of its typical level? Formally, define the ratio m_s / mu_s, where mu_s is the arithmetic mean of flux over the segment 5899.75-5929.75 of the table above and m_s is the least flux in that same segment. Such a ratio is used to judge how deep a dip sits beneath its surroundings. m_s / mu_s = 0.896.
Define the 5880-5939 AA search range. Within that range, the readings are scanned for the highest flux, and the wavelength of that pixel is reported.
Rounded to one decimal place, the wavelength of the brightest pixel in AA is 5929.0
